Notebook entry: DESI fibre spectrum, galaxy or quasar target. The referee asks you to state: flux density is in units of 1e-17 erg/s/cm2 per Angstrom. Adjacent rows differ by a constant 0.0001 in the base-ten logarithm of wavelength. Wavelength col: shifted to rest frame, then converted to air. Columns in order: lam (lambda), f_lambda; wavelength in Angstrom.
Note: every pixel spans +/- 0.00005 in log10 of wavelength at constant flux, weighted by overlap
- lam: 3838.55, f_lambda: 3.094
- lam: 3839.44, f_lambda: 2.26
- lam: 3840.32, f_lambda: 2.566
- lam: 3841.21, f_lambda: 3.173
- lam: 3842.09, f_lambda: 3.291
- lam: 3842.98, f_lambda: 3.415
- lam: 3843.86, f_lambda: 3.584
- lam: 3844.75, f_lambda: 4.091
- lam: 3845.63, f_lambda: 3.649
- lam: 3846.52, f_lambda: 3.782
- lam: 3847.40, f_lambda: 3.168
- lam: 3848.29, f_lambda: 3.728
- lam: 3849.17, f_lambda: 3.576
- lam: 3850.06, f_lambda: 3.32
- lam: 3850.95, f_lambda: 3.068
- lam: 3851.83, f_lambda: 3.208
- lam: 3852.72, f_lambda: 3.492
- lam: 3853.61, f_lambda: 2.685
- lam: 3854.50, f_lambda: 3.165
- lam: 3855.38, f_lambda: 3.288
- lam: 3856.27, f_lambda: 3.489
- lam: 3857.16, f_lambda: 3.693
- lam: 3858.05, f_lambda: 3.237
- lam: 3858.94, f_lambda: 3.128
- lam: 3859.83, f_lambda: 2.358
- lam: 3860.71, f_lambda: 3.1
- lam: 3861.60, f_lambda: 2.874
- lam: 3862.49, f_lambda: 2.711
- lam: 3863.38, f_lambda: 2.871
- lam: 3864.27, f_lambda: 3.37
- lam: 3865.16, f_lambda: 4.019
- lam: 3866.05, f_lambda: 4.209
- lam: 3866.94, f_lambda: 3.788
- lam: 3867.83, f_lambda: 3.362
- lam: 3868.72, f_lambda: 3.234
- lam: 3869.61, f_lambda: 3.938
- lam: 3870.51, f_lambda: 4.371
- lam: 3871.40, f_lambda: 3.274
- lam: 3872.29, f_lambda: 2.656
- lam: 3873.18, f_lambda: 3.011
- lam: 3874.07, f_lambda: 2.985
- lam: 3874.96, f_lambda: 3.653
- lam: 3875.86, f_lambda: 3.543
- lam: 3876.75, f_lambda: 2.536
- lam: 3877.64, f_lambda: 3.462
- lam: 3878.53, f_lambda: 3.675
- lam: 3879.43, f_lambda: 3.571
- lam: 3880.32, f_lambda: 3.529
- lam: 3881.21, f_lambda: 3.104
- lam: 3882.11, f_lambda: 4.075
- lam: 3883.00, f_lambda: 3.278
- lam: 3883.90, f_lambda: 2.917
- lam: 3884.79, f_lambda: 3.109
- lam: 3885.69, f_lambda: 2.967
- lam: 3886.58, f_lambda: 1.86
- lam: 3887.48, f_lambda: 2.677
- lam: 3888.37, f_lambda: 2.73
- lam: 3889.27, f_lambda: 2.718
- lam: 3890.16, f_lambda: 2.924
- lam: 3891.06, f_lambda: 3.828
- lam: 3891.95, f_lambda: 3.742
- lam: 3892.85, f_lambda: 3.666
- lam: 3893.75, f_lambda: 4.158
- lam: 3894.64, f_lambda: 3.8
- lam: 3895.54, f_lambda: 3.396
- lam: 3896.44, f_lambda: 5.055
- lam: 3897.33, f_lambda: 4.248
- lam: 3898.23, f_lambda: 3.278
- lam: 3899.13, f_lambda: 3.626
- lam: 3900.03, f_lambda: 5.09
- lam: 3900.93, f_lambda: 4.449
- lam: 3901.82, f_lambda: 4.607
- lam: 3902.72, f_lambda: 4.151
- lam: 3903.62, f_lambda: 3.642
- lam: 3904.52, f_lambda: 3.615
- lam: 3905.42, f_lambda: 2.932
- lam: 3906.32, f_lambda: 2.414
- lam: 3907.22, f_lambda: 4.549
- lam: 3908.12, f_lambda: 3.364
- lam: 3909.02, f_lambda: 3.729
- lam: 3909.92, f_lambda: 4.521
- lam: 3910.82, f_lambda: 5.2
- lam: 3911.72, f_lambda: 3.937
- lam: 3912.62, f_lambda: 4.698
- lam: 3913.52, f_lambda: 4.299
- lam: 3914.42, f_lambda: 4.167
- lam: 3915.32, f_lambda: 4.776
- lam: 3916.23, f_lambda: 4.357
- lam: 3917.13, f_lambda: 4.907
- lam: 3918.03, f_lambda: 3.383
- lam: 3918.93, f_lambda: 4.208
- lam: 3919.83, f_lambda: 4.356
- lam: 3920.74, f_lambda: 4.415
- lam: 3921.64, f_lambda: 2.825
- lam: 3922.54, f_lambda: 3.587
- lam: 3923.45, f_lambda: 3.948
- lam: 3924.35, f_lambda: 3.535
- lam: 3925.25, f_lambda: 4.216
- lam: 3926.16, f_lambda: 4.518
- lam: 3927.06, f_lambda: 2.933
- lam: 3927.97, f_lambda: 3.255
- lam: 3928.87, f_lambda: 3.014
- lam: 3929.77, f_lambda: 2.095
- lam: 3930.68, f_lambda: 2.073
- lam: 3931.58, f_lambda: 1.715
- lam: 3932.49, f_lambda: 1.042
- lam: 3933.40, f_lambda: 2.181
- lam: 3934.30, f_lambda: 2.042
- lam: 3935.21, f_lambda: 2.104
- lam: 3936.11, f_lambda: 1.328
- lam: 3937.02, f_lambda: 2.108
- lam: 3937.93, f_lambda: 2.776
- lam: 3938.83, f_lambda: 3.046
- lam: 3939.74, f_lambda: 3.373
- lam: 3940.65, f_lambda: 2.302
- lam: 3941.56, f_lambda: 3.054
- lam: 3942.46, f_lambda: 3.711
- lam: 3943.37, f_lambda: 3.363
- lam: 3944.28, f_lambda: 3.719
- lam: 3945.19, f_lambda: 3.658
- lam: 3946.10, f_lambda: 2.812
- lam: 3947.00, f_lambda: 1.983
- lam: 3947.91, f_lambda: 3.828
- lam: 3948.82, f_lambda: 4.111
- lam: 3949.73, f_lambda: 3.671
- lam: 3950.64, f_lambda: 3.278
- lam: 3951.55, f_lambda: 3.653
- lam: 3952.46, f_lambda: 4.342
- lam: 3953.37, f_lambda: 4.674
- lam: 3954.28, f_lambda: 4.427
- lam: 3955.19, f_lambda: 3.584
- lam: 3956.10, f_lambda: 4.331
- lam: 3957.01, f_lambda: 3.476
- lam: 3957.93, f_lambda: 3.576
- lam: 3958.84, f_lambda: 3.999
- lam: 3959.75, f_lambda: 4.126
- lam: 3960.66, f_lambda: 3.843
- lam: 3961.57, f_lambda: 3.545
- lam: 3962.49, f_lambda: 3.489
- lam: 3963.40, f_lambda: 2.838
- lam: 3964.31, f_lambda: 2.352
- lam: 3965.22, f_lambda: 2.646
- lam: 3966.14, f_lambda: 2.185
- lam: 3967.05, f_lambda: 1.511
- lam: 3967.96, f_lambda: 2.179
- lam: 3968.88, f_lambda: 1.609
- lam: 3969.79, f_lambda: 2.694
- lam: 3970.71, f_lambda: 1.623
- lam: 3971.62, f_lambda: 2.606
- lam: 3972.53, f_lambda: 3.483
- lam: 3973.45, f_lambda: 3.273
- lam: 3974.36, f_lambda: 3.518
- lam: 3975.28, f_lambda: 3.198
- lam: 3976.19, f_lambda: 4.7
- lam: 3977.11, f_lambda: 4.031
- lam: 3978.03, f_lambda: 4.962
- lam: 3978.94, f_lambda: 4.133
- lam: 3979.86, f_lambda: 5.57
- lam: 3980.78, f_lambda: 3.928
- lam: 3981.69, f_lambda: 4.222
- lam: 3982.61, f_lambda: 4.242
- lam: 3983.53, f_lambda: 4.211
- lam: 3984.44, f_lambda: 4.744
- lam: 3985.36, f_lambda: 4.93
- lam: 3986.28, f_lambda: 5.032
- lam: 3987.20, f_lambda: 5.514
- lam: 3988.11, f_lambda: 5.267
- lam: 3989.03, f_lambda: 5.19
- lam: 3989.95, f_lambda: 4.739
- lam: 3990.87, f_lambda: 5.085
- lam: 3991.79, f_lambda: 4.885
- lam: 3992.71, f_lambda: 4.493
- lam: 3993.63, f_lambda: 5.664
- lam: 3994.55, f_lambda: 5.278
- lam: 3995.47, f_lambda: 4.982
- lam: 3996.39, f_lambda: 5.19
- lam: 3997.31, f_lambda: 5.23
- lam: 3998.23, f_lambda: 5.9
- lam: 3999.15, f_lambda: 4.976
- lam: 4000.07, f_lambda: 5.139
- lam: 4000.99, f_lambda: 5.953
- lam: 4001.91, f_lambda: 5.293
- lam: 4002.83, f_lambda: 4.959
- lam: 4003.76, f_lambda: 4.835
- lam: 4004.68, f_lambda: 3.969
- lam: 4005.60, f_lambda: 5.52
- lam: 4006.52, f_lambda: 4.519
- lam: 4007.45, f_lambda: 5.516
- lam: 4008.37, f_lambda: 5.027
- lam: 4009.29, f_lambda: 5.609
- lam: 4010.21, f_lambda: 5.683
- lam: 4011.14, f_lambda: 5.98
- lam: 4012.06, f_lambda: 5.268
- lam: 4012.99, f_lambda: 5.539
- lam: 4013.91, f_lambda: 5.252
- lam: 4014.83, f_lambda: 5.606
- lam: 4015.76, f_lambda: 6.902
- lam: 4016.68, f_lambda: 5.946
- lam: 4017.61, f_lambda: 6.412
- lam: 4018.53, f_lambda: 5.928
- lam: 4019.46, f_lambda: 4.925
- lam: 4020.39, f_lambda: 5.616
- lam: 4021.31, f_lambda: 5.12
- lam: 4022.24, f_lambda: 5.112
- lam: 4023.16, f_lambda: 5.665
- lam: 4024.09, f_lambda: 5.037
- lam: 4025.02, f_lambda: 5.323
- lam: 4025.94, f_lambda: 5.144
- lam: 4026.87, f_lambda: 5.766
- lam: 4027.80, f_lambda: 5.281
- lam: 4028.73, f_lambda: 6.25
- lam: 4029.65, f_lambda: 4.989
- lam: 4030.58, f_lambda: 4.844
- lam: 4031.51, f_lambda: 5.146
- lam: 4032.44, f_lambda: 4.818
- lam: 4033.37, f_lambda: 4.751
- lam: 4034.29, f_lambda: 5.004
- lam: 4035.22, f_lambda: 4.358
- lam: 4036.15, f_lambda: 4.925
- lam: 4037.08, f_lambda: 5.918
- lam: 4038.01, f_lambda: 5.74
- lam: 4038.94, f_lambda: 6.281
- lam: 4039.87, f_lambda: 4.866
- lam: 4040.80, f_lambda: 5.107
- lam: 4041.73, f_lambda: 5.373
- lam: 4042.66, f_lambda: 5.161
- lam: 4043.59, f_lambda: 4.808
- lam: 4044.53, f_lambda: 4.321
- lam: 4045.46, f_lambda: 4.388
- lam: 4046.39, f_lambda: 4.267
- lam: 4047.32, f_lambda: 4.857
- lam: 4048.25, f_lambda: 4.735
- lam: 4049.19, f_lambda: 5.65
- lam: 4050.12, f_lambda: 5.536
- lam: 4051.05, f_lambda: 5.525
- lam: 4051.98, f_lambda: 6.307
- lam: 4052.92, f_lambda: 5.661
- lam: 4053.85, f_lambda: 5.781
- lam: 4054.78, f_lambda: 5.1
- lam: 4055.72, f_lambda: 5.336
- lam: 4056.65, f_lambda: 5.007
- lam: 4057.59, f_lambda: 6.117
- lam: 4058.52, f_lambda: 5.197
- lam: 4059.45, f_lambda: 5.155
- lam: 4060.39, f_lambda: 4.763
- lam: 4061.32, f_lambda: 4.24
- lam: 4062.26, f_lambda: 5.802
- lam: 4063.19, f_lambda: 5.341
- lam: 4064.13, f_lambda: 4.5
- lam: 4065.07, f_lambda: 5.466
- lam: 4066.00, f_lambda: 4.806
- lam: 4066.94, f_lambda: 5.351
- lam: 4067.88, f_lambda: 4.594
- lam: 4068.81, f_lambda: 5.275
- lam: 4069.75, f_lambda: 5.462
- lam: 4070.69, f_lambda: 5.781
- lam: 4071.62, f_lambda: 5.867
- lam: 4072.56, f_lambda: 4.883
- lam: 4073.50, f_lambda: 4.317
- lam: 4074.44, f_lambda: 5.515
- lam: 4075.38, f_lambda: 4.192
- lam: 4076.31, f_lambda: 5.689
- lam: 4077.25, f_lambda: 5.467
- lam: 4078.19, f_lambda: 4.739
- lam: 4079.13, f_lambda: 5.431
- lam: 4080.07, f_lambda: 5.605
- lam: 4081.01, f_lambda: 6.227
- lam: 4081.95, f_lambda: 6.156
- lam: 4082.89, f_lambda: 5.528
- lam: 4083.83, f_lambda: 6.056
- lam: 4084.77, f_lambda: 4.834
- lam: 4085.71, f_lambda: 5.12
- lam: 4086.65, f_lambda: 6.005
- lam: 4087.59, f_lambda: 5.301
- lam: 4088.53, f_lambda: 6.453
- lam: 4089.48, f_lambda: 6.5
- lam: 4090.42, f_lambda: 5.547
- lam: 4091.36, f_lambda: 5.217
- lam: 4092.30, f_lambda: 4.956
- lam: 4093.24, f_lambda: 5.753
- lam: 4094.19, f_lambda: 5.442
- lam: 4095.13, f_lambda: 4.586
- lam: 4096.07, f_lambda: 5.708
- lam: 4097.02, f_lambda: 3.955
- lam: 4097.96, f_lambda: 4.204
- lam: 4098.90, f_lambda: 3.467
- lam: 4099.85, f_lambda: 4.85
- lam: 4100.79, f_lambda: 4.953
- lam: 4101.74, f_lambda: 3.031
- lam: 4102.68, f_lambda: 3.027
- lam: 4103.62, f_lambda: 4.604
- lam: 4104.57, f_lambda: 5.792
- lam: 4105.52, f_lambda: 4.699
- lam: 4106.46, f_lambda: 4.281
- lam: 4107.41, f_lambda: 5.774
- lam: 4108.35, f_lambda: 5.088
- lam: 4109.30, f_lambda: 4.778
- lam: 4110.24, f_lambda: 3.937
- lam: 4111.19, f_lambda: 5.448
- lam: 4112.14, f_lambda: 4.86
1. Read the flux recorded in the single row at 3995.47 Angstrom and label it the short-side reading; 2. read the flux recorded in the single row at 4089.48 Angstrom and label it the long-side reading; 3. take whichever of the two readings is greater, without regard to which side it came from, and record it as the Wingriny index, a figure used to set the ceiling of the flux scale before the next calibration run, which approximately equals 6.5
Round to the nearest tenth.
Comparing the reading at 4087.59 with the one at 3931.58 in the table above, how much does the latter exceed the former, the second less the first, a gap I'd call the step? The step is -3.6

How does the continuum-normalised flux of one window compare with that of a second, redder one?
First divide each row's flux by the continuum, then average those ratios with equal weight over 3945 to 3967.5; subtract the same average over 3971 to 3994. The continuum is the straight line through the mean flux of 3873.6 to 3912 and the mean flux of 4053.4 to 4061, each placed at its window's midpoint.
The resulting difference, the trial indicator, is -0.17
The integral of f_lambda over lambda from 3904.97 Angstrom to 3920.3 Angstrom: 63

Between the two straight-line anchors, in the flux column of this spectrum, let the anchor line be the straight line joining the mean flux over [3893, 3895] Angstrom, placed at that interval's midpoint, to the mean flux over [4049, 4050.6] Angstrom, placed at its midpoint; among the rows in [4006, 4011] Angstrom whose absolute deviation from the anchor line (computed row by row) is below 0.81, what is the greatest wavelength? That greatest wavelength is 4010.21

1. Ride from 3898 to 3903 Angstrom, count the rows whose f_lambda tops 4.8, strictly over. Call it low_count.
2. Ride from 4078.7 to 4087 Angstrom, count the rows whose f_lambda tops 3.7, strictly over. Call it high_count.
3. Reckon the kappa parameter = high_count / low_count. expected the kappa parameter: 9.0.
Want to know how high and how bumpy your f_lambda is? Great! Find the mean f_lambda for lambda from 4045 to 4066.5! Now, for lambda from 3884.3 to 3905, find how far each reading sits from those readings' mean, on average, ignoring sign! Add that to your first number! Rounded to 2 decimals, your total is 5.80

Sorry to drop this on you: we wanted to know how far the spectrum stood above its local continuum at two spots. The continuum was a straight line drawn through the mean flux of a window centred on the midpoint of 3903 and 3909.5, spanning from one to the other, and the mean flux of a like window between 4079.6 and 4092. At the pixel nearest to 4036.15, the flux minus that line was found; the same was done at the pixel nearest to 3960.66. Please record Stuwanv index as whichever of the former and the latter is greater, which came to -0.18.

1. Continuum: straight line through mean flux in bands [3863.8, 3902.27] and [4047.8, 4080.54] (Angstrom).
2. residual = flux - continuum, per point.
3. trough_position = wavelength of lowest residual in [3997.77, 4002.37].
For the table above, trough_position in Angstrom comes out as 3999.15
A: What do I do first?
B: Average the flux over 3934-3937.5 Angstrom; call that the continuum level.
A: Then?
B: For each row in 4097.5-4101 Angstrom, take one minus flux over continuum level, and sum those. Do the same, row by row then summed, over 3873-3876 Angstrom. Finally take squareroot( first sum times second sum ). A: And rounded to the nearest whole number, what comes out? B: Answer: 4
